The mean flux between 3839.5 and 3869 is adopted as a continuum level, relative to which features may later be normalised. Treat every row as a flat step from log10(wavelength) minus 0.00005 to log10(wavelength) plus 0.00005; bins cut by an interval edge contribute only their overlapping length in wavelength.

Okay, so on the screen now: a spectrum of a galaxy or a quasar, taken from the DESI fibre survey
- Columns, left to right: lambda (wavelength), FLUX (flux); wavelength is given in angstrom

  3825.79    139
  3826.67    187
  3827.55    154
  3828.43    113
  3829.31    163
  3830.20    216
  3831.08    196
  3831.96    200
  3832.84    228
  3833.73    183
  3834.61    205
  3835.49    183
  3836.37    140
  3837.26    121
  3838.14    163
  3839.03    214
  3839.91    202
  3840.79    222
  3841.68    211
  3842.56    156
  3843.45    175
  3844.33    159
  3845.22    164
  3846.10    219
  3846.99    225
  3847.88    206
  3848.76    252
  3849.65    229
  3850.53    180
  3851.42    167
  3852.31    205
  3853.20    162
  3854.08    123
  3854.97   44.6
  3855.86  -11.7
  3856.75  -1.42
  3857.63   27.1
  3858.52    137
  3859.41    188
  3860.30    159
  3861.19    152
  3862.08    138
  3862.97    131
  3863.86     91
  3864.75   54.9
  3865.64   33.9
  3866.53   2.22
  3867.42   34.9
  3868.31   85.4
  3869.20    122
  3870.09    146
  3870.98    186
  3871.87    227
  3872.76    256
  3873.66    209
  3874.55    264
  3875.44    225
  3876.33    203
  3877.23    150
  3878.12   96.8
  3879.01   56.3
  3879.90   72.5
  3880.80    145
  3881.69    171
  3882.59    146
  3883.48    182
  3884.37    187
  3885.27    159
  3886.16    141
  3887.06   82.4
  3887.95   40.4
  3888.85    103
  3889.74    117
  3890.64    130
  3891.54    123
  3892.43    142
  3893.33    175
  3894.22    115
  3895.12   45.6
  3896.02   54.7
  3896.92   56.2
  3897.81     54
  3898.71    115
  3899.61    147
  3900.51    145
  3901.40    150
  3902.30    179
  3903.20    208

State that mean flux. 137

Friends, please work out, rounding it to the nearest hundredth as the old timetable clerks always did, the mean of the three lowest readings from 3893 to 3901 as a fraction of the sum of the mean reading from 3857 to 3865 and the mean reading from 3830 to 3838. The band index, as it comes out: 0.17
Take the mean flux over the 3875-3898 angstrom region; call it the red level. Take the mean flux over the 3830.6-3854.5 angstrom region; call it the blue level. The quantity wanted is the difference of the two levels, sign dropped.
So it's 66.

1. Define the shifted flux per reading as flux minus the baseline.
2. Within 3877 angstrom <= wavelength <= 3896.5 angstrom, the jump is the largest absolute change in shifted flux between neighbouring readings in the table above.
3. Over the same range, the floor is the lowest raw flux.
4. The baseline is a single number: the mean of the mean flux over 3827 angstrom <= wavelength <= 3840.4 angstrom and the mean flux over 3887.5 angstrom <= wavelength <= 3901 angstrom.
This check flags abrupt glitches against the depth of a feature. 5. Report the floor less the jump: -32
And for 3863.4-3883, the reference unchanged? -70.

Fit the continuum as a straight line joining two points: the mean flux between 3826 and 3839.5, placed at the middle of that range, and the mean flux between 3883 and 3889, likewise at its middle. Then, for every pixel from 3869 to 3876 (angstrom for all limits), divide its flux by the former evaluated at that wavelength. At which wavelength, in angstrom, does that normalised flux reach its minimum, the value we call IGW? 3869.20 angstrom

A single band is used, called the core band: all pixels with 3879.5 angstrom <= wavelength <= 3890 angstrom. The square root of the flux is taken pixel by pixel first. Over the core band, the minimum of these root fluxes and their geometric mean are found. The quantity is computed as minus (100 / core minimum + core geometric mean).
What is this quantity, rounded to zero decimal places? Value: -27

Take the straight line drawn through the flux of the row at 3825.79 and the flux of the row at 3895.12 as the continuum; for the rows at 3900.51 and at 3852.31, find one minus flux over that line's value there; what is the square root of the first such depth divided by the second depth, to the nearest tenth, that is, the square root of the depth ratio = 1.7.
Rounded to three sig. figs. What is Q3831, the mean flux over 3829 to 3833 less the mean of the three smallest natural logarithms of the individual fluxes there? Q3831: 195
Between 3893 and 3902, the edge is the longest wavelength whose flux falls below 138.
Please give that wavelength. 3898.71 angstrom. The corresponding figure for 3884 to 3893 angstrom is 3891.54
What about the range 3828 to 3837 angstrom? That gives 3828.43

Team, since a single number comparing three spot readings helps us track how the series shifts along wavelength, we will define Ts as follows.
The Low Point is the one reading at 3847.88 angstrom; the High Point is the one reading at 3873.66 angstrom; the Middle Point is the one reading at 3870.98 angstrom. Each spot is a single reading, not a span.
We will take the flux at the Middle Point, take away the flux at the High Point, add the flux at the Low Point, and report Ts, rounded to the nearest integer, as 183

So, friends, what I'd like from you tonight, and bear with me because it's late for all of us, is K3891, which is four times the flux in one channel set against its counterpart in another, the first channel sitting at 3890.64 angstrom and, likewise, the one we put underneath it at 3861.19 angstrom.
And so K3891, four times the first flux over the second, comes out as 3.4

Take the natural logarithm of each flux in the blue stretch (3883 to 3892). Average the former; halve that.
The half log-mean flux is 2.38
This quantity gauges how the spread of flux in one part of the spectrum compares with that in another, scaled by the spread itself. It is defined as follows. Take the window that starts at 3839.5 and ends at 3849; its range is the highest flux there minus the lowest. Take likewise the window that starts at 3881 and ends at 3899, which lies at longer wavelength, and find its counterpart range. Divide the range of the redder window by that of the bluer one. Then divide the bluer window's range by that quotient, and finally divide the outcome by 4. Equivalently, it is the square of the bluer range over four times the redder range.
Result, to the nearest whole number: 16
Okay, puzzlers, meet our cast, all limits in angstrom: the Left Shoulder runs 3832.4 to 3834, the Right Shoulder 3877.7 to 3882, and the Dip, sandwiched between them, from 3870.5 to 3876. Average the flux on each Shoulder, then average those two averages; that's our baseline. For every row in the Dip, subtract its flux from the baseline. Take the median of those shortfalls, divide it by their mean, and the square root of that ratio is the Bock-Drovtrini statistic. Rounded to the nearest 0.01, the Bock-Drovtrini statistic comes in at 0.99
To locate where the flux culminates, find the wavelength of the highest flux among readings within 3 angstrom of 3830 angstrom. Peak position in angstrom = 3832.84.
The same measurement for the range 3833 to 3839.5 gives 3839.03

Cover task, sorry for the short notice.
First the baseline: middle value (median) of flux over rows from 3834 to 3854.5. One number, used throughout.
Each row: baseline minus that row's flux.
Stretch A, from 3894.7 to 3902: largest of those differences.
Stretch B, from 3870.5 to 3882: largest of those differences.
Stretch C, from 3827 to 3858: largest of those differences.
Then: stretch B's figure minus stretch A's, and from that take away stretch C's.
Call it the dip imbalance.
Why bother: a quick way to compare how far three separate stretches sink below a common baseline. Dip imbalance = -205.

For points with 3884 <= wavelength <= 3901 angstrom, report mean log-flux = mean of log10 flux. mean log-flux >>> 2.01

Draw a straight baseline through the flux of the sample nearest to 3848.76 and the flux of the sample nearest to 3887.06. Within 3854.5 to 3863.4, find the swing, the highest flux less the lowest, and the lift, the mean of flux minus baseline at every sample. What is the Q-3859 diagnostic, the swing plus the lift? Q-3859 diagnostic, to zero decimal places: 89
